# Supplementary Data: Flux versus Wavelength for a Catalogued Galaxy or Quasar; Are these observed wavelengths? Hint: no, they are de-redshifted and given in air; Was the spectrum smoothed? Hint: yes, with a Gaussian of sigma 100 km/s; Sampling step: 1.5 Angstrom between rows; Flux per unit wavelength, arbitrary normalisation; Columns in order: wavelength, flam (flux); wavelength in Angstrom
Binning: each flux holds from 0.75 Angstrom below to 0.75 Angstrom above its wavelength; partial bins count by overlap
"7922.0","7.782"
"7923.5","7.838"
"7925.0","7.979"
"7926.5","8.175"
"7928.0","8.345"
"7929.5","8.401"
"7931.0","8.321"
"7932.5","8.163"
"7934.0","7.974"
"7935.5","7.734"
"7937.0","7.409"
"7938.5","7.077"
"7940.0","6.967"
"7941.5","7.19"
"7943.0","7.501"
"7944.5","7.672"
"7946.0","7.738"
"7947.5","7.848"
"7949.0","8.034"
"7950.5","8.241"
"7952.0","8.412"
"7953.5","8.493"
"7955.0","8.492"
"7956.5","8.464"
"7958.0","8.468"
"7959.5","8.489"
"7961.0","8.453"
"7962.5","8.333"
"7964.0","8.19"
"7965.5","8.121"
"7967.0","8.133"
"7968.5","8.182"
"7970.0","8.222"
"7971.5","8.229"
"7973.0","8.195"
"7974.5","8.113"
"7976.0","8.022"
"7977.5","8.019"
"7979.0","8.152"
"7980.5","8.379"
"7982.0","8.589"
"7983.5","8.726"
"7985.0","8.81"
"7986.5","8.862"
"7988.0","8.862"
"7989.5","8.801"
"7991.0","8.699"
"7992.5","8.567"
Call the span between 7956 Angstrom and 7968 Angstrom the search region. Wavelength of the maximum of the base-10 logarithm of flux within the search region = 7959.5 Angstrom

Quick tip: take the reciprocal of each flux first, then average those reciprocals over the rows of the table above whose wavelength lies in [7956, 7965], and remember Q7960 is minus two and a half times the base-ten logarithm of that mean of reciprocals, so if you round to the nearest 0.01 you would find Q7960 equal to 2.31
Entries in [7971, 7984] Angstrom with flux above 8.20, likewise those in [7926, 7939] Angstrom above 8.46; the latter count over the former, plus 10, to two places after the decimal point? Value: 10.00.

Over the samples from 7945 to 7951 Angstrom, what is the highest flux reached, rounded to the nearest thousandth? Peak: 8.241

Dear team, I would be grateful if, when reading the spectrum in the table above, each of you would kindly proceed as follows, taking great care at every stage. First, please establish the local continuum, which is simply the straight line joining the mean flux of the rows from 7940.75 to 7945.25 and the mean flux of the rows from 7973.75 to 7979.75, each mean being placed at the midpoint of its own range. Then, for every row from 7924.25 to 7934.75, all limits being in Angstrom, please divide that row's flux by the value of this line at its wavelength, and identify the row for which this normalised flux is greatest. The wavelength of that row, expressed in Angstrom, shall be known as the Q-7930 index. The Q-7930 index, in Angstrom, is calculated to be 7929.5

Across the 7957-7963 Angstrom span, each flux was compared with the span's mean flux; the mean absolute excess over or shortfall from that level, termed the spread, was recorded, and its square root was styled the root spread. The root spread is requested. 0.23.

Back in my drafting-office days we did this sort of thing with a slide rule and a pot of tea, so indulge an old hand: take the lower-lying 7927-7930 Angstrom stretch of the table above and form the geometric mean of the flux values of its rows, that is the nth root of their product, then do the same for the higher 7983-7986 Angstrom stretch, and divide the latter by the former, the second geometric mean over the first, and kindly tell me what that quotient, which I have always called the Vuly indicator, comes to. 1.047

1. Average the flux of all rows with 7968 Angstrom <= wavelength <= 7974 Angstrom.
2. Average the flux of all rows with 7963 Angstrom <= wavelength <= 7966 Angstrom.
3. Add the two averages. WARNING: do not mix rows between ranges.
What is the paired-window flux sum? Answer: 16.4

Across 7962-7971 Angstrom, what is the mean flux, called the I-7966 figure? 8.2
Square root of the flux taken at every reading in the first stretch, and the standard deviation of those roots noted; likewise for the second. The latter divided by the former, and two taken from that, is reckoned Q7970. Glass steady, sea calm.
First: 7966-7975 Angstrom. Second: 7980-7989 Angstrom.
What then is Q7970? 1.9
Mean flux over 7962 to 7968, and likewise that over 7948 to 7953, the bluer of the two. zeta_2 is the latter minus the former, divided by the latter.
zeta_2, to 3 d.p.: 0.004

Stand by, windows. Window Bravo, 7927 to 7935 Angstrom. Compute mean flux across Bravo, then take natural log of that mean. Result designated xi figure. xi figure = 2.11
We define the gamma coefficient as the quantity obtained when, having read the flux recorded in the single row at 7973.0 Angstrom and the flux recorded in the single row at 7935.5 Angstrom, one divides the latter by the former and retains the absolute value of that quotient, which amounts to 0.944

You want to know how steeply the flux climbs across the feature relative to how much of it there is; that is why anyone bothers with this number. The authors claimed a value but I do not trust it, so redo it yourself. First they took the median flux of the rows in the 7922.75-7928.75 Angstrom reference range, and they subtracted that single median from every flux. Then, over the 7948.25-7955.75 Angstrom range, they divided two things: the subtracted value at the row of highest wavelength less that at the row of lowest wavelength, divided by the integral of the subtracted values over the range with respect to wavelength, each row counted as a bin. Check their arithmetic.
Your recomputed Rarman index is 0.2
